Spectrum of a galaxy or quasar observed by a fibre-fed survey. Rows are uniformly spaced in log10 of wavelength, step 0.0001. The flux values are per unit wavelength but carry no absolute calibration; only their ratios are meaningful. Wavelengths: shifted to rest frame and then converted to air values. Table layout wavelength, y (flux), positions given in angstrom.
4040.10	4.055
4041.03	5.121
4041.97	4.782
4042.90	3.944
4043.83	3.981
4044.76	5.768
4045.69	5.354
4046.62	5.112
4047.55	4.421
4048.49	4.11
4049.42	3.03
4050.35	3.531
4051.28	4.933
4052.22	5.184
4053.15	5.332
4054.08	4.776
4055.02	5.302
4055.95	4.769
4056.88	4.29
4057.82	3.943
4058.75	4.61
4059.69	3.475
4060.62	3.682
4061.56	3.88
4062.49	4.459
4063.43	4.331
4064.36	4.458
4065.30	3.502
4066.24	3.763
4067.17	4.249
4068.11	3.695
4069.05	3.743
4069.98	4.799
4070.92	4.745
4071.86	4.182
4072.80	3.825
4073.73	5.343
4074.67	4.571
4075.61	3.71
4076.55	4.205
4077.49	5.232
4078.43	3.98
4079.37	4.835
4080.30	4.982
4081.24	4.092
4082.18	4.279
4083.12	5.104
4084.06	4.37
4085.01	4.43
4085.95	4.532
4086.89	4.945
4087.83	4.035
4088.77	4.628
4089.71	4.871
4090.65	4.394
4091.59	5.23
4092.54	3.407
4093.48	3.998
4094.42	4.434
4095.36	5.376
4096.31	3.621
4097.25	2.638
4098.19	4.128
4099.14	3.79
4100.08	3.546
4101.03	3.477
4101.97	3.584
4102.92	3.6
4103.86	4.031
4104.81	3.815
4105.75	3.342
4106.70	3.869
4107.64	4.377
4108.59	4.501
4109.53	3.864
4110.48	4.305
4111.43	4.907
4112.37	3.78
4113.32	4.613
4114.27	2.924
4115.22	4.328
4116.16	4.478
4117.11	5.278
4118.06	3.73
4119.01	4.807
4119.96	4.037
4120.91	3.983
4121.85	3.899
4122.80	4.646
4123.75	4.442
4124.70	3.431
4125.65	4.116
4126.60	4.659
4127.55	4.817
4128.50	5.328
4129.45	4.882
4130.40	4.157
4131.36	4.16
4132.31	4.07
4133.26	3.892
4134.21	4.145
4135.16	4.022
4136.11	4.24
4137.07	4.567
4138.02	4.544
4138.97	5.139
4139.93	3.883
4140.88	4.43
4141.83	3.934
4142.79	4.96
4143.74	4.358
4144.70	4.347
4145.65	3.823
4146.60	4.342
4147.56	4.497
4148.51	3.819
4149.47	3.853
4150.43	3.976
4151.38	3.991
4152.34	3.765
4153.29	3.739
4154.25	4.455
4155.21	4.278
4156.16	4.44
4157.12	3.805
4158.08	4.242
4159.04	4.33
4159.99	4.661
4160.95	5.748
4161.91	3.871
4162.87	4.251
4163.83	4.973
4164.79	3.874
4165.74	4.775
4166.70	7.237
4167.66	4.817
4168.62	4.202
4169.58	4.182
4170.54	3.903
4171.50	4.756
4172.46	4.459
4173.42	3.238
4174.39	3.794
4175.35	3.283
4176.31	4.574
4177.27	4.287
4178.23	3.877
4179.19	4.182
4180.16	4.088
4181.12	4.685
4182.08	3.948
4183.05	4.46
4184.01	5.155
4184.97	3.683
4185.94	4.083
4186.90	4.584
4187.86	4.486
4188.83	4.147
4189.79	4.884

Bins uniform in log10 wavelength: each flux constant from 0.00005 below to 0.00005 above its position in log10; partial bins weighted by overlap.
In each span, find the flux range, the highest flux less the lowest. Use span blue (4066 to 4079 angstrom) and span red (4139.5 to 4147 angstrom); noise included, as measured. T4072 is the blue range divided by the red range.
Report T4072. 1.45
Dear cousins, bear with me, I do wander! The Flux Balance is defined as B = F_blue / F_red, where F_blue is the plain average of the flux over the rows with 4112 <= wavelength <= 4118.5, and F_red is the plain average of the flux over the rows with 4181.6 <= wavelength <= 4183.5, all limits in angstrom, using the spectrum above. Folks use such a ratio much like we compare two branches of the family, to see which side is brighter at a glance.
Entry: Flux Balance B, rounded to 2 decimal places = 0.99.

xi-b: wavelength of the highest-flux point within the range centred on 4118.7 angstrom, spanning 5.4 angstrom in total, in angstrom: 4117.11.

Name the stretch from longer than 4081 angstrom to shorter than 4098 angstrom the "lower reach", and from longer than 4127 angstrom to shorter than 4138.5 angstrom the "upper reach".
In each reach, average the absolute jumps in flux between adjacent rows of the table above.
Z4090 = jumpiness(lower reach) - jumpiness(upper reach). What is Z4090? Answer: 0.4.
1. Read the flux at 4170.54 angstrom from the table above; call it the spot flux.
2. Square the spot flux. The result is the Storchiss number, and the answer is 15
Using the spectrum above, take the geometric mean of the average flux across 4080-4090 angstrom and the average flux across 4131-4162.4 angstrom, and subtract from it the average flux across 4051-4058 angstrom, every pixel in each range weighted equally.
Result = -0.4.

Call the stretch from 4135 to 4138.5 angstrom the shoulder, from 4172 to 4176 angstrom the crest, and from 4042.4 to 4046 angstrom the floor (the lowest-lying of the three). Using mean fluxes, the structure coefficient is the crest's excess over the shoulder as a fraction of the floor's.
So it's -0.14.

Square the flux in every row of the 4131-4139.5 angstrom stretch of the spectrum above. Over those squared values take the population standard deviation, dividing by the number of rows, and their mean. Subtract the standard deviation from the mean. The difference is 15.4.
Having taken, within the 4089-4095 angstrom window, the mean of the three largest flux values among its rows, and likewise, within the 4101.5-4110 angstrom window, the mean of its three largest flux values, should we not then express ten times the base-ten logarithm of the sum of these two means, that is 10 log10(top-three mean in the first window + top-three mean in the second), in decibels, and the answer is 9.61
